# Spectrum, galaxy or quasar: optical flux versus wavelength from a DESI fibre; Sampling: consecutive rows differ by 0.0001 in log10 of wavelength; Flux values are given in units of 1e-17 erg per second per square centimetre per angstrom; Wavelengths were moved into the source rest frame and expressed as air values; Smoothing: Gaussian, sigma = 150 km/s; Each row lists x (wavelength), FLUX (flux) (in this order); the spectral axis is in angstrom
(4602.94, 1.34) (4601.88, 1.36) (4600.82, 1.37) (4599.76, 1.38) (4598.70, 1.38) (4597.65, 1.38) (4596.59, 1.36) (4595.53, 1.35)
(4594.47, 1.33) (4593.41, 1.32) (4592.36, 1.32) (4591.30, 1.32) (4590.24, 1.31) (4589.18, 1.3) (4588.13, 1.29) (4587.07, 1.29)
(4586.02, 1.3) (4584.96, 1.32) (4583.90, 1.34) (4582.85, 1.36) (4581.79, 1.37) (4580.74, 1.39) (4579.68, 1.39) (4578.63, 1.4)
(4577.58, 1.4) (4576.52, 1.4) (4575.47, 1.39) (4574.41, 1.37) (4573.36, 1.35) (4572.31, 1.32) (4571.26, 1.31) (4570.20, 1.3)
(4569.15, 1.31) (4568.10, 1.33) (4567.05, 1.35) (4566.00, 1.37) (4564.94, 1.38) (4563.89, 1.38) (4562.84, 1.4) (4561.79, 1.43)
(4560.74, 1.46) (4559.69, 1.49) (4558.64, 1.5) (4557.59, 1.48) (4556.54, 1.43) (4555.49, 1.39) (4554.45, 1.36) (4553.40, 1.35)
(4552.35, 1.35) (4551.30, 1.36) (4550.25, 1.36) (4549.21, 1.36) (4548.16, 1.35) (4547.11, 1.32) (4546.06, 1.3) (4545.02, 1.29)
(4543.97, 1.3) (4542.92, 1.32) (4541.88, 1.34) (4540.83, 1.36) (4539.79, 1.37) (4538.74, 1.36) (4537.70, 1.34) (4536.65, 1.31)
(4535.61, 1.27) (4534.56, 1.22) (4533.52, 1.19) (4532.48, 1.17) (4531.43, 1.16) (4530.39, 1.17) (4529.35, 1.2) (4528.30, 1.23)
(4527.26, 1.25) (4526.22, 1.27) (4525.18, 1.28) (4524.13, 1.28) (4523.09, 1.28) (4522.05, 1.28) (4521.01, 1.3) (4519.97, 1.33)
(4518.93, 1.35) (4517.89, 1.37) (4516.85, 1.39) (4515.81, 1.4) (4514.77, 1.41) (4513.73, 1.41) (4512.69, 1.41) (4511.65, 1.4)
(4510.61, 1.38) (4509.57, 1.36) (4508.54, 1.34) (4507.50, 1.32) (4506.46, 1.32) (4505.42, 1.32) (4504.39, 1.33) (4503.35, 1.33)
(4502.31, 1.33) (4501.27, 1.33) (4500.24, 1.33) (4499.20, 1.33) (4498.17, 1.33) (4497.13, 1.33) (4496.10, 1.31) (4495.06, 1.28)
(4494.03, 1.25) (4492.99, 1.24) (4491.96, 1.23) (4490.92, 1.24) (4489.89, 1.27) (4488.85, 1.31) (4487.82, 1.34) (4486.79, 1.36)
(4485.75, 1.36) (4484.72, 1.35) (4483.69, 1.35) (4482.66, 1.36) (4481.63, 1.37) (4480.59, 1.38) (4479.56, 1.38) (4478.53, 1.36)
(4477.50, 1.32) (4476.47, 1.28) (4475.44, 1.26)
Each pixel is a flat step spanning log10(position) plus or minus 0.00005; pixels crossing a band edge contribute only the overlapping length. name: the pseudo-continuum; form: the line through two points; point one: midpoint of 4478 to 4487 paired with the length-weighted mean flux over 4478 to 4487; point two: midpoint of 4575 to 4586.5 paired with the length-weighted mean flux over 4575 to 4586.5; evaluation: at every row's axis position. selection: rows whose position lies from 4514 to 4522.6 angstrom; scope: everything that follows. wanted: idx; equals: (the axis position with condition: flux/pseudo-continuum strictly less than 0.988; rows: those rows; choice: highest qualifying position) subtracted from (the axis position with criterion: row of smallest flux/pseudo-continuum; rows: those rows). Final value 0.0 angstrom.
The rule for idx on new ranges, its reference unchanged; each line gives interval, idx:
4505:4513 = -1.0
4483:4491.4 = 0.0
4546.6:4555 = -6.3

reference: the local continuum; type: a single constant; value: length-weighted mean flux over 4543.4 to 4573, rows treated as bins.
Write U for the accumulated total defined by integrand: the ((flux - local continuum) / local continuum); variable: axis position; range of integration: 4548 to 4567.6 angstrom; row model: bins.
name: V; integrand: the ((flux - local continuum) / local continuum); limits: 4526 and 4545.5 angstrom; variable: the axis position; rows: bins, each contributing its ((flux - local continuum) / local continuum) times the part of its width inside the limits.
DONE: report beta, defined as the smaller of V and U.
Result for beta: -1.4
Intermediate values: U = 0.4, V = -1.4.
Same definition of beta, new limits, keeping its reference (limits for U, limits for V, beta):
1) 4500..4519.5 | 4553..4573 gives -0.1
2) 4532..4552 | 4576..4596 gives -0.8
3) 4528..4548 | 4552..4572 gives -1.3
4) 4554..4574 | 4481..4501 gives -0.8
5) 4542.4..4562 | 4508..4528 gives -0.4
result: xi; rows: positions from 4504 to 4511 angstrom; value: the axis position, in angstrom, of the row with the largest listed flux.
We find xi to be 4510.61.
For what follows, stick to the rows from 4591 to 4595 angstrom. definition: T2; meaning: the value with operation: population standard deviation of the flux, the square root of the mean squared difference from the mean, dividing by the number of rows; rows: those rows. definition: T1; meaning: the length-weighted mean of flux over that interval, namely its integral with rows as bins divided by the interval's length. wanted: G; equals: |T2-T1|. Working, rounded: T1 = 1.32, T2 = 0.004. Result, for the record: 1.32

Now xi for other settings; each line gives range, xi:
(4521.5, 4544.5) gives 4539.79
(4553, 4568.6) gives 4558.64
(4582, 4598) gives 4597.65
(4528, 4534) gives 4528.30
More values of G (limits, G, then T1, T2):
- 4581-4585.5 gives 1.33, 1.35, 0.019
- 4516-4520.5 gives 1.34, 1.36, 0.022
